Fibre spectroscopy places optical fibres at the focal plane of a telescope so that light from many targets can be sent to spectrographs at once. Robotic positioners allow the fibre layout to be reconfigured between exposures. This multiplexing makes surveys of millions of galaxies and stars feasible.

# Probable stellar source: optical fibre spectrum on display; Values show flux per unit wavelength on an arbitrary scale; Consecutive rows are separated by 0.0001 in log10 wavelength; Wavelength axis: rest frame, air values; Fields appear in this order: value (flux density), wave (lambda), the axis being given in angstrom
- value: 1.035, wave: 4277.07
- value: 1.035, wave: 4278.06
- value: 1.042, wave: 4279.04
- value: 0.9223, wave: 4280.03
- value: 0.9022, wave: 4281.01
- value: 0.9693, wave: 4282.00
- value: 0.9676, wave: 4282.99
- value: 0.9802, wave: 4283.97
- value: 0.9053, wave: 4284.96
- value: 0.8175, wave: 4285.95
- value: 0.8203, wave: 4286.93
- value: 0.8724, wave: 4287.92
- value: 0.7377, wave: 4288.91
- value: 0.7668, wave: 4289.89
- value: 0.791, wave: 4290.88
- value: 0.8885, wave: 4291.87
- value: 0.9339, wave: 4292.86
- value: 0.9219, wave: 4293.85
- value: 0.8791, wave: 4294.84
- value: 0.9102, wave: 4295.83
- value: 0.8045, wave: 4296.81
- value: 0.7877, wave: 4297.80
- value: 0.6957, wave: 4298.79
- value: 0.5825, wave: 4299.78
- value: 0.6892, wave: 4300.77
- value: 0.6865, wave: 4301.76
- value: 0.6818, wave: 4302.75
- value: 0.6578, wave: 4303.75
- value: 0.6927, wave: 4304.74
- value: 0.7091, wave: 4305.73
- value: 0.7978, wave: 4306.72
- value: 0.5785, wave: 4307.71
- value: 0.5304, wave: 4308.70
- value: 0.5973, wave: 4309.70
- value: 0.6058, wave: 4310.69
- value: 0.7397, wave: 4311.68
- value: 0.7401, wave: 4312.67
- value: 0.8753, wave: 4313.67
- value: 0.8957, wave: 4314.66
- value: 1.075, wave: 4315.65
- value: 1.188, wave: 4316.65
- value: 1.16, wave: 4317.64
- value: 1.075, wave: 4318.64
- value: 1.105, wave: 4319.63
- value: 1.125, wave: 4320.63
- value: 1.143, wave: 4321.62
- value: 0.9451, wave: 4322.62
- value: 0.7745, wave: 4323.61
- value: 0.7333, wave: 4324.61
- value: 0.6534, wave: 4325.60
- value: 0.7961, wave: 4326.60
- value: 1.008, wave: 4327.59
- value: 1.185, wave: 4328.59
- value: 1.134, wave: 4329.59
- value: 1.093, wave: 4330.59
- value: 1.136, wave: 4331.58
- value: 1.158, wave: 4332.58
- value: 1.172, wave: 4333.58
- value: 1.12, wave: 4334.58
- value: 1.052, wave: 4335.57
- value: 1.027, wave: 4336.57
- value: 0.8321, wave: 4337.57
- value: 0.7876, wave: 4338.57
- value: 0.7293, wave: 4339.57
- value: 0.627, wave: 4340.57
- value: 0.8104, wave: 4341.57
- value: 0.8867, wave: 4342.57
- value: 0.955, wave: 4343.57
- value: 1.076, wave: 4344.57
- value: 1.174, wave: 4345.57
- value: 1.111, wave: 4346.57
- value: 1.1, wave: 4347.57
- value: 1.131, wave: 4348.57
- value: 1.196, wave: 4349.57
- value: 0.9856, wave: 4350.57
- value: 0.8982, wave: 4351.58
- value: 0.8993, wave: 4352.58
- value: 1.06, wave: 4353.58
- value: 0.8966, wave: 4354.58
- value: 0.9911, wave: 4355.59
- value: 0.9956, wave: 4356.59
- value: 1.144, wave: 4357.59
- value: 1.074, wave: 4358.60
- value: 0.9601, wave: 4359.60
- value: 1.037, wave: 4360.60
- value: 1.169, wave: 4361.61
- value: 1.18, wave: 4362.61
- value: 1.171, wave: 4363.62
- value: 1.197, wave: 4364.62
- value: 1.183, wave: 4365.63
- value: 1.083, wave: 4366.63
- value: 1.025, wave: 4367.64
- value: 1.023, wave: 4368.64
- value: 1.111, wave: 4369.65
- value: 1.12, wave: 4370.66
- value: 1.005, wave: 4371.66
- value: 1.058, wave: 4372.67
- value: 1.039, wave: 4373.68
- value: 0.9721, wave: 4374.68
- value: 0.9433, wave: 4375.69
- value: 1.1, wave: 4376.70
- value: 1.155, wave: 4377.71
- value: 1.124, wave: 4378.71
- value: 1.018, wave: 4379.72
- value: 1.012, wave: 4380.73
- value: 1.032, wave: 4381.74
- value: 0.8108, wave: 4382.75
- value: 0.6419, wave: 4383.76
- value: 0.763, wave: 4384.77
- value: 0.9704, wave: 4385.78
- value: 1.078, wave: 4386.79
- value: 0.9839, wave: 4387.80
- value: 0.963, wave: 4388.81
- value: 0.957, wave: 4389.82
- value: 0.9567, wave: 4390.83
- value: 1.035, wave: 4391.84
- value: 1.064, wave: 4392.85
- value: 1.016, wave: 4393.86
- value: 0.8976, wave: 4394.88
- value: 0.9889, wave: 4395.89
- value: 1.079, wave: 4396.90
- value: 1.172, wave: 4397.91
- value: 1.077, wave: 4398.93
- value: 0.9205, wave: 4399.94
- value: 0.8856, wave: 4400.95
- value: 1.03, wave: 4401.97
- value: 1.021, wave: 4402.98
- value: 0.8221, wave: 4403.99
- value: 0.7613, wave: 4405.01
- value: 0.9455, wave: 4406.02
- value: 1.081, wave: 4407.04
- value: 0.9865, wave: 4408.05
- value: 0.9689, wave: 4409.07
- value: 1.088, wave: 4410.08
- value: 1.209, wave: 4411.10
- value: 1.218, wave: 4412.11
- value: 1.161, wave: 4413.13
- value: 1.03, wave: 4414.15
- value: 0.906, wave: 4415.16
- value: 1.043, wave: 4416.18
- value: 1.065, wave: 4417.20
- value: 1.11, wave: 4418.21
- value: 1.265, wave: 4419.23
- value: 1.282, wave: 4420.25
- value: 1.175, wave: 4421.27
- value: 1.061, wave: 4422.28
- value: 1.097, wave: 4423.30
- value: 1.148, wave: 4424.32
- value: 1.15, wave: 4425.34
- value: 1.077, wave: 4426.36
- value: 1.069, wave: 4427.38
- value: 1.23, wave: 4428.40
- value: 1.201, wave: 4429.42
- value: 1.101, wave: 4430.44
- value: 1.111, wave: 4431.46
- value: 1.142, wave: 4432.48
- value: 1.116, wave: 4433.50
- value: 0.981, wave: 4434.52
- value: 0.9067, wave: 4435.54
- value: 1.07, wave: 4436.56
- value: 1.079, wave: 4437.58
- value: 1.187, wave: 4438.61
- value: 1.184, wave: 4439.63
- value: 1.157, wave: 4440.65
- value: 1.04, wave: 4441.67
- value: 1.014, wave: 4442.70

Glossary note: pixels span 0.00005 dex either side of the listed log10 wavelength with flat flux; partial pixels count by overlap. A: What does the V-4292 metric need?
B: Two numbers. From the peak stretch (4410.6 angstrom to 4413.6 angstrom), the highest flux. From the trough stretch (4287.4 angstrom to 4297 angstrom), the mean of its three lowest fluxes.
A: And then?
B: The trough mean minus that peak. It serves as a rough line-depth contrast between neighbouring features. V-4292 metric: -0.45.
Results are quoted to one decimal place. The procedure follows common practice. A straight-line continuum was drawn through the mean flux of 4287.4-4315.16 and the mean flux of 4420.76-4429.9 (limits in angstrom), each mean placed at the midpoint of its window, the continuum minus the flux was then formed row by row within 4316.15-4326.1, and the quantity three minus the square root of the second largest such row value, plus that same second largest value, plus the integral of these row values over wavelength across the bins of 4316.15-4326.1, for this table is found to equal 1.0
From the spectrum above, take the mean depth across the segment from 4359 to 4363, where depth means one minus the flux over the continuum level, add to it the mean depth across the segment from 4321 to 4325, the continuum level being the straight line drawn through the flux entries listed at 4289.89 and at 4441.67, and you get -0.3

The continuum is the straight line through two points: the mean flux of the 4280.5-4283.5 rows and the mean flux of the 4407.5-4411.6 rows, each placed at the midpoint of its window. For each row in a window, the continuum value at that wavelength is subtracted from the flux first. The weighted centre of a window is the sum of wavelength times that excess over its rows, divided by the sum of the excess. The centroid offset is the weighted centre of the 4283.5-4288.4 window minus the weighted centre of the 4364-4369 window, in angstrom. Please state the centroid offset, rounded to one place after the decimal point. -78.5 angstrom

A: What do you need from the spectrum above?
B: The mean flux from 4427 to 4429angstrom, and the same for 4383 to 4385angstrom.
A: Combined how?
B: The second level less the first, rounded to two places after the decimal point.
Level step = -0.45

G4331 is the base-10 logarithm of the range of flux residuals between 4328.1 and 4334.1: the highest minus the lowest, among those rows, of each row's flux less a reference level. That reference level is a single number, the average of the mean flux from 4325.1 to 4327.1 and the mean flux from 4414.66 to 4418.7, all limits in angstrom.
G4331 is -1.04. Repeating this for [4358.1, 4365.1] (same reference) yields -0.63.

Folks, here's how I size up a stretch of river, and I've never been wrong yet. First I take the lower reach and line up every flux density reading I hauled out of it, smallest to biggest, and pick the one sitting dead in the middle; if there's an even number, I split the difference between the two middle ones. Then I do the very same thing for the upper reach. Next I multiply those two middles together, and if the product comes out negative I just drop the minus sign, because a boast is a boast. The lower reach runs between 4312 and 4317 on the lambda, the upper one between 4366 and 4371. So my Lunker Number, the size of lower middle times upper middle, 0.97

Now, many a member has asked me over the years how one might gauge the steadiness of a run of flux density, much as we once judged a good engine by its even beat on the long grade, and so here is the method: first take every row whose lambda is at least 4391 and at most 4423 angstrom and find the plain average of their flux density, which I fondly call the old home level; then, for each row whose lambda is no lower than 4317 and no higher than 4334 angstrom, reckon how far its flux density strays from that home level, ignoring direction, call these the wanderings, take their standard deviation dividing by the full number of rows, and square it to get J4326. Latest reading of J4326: 0.0100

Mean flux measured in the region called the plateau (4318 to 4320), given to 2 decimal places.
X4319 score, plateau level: 1.09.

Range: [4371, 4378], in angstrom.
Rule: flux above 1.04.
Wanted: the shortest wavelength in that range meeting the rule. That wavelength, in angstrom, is 4372.67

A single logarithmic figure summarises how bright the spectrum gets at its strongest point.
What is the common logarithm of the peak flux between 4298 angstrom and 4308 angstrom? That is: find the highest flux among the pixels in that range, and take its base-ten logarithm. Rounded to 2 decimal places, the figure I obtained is -0.10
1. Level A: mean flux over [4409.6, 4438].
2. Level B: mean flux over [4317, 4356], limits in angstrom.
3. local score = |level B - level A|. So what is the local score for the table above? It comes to 0.12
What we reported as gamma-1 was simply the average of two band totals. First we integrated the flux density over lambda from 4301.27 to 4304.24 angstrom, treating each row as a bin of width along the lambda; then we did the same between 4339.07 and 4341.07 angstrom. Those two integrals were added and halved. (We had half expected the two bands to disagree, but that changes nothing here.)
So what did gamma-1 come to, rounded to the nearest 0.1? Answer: 1.7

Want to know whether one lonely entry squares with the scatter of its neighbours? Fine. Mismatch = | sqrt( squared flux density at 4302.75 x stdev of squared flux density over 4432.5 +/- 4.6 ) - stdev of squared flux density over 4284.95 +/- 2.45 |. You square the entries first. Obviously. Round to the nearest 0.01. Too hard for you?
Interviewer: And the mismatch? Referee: 0.18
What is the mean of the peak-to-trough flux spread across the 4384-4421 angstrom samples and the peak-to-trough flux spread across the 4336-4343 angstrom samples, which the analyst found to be 0.46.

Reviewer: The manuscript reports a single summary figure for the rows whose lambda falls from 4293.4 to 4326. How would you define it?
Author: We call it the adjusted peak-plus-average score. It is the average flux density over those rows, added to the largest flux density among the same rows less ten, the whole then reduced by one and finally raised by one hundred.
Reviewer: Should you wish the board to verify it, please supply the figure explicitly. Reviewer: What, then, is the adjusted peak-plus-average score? 91.0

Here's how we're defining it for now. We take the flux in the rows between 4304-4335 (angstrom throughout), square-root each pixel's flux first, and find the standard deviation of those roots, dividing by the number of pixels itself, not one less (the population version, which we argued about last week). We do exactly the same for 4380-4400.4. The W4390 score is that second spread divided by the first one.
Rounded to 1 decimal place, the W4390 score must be 0.5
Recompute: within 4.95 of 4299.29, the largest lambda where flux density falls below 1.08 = 4303.75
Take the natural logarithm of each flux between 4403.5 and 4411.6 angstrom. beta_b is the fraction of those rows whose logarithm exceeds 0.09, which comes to 0.1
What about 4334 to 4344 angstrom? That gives 0.1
